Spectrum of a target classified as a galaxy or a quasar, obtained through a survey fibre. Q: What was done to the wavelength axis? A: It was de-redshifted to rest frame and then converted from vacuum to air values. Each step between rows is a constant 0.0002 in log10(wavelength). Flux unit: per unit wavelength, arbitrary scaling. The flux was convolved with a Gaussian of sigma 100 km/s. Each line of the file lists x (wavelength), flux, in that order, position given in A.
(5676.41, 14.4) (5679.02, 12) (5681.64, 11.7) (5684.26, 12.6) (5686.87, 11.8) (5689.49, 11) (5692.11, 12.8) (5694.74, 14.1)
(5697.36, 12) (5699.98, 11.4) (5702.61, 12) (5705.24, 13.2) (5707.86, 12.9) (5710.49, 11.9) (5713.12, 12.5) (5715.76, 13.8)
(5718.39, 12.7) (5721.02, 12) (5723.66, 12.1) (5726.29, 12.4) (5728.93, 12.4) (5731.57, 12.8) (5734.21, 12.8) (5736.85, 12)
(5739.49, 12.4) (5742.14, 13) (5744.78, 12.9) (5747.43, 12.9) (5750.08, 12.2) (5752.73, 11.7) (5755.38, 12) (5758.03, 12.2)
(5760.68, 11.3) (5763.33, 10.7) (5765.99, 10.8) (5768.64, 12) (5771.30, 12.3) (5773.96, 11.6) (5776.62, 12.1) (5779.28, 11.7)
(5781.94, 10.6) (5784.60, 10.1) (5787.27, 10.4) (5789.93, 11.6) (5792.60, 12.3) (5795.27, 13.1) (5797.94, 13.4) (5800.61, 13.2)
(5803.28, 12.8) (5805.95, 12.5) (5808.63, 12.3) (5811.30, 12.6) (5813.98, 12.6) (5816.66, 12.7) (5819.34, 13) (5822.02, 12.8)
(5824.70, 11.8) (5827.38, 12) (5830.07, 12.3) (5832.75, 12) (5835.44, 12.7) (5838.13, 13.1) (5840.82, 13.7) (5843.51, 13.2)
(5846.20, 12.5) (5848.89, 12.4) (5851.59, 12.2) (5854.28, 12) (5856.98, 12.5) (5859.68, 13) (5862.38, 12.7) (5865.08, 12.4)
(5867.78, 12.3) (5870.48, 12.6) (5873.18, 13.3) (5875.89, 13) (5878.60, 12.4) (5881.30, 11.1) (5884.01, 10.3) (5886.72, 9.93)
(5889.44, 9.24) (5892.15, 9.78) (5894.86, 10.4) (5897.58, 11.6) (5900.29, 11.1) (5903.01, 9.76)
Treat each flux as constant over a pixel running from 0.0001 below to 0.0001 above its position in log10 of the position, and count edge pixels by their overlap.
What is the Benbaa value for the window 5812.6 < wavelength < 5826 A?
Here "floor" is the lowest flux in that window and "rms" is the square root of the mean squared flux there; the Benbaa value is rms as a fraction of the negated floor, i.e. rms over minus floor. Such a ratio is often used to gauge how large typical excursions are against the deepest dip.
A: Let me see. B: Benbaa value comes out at -1.067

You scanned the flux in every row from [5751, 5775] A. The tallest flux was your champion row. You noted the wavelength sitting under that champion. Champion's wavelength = 5771.30 A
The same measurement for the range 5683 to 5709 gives 5694.74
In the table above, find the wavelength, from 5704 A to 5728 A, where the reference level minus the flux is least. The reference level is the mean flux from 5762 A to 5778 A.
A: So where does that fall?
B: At 5715.76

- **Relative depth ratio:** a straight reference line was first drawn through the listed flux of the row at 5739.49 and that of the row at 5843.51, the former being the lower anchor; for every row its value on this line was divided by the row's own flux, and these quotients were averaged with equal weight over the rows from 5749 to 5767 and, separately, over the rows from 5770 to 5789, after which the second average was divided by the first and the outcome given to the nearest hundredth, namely 1.04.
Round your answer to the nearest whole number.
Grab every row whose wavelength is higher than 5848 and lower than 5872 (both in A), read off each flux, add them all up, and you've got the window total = 112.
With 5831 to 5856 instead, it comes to 114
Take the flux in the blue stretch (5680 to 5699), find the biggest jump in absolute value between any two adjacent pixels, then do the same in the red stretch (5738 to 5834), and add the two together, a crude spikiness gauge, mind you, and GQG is 3.3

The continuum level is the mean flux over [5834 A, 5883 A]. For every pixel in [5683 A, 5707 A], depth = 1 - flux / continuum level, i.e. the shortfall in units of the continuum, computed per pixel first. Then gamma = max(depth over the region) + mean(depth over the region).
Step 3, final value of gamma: 0.15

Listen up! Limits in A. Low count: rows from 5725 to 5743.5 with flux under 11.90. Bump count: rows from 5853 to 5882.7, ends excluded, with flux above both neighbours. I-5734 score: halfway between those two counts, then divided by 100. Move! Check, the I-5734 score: 0.0100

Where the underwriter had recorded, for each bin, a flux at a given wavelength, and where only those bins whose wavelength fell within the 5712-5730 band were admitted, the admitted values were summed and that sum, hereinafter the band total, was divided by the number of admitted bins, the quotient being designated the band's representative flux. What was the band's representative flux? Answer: 12.6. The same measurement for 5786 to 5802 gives 12.3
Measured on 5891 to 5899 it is 10.6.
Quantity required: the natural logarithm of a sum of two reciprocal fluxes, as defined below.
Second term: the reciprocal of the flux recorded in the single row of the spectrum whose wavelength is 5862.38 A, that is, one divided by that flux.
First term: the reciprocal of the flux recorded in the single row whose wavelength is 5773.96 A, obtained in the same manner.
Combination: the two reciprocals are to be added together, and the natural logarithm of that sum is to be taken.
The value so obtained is -1.80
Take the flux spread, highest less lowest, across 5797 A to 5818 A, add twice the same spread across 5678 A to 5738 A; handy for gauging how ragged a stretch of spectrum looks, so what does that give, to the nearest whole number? 7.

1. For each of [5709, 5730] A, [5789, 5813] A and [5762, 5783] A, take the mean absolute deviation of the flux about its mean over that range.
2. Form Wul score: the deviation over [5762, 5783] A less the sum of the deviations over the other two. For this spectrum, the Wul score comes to -0.24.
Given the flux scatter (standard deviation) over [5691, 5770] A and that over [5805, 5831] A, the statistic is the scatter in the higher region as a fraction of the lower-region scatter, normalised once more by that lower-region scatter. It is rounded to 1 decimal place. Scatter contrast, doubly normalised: 0.6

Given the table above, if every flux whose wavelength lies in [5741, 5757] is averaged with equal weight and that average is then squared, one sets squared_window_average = 155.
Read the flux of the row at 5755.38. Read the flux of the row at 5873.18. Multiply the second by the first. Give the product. 160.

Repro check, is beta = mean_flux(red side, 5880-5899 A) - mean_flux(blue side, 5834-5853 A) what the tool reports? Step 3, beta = -2.5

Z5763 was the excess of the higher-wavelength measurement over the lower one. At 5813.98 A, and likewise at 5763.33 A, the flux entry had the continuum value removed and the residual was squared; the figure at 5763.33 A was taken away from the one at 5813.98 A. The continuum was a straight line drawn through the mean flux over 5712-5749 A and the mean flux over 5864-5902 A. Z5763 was -2.3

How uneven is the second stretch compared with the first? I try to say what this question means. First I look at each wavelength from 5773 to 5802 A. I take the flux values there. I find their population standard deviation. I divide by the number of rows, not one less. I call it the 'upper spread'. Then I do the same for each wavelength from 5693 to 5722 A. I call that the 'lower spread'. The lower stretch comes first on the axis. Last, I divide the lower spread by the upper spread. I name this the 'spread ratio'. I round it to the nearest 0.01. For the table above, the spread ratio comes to 0.74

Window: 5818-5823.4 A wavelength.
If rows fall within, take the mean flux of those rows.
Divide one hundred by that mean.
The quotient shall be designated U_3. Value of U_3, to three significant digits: 7.75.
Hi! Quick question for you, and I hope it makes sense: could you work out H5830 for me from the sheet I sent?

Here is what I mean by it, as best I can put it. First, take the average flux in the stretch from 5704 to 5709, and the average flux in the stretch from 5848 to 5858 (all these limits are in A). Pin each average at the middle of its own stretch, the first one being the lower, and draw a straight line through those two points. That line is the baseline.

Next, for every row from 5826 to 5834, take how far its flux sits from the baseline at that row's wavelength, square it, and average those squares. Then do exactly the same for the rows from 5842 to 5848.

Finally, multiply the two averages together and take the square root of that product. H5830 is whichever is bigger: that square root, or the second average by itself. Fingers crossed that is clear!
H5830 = 0.4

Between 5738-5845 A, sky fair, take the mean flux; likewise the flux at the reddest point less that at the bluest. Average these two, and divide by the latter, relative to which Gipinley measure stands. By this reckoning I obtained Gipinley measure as 8.1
